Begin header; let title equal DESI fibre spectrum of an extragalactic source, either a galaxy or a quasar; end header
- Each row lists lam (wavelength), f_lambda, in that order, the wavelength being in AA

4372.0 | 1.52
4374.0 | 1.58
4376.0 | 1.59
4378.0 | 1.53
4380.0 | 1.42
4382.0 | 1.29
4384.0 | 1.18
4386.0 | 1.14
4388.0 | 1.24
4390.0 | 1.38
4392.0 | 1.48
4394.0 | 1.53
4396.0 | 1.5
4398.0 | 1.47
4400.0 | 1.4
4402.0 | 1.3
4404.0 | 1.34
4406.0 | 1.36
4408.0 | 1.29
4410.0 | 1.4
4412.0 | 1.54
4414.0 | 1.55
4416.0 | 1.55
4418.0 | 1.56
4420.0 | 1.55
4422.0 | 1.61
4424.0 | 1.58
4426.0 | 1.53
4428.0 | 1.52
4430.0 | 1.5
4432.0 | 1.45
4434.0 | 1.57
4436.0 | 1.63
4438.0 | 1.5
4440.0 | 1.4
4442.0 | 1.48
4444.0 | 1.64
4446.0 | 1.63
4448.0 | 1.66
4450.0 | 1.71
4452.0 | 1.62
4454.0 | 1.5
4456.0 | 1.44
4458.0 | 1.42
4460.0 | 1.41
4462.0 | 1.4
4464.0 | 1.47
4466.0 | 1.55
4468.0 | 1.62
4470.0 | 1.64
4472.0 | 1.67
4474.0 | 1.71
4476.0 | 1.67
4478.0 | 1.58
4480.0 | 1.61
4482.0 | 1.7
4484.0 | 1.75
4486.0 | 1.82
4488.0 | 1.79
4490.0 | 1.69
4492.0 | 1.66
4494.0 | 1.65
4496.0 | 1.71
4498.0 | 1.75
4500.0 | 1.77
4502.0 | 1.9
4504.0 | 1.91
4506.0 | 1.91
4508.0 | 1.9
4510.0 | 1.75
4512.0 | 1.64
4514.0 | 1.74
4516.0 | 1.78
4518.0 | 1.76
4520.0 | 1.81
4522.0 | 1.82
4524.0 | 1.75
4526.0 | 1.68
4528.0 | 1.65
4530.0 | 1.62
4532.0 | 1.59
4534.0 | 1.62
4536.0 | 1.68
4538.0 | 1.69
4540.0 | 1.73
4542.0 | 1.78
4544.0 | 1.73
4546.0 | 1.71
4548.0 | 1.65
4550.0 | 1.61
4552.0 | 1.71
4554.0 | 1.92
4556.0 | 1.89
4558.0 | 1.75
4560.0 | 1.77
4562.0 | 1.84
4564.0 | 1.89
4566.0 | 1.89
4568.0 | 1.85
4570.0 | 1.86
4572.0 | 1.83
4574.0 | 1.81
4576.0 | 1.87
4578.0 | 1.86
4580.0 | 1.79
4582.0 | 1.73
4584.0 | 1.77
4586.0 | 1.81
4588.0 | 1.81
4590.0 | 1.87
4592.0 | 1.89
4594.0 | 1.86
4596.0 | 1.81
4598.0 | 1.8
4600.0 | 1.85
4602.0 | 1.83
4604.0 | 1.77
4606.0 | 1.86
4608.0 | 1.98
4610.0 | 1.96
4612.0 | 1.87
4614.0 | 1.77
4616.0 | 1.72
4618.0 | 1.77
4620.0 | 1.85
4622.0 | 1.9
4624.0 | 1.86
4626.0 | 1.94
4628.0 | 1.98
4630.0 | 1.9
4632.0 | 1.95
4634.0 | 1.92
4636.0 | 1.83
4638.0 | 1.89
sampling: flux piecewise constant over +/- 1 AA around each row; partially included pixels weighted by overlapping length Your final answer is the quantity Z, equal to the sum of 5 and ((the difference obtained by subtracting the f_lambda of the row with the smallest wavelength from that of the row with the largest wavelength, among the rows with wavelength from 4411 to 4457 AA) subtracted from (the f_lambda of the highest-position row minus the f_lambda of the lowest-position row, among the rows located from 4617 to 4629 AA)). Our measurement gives 5.31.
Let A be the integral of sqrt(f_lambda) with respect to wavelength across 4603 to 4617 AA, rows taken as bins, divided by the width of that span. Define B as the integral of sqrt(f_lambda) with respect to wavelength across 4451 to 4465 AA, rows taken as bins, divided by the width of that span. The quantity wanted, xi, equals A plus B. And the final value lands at 2.57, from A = 1.359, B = 1.21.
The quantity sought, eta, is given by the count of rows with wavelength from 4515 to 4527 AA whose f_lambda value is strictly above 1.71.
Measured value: 5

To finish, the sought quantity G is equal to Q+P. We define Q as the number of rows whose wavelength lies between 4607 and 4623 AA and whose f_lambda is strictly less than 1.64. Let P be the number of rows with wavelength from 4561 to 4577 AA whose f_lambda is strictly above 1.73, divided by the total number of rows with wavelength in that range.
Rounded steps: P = 1.0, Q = 0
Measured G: 1.00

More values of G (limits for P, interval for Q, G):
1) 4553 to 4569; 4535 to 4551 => 2.00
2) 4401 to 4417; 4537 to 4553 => 1.00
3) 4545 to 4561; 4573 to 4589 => 0.50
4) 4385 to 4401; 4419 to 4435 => 8.00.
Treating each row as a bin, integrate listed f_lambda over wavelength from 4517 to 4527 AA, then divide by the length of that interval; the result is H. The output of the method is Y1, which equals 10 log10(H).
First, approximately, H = 1.76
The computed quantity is 2.5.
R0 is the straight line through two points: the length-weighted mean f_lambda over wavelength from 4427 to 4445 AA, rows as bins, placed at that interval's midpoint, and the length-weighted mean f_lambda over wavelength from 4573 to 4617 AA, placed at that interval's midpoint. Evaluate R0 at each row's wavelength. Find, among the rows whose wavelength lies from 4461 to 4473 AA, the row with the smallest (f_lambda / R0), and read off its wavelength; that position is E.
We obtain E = 4462.0 AA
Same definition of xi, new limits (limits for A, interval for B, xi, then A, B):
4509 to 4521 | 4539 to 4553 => 2.63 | 1.321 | 1.30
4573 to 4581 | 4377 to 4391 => 2.50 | 1.354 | 1.14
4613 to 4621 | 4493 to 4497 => 2.63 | 1.333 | 1.30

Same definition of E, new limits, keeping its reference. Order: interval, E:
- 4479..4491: 4480.0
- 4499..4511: 4510.0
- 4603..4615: 4614.0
